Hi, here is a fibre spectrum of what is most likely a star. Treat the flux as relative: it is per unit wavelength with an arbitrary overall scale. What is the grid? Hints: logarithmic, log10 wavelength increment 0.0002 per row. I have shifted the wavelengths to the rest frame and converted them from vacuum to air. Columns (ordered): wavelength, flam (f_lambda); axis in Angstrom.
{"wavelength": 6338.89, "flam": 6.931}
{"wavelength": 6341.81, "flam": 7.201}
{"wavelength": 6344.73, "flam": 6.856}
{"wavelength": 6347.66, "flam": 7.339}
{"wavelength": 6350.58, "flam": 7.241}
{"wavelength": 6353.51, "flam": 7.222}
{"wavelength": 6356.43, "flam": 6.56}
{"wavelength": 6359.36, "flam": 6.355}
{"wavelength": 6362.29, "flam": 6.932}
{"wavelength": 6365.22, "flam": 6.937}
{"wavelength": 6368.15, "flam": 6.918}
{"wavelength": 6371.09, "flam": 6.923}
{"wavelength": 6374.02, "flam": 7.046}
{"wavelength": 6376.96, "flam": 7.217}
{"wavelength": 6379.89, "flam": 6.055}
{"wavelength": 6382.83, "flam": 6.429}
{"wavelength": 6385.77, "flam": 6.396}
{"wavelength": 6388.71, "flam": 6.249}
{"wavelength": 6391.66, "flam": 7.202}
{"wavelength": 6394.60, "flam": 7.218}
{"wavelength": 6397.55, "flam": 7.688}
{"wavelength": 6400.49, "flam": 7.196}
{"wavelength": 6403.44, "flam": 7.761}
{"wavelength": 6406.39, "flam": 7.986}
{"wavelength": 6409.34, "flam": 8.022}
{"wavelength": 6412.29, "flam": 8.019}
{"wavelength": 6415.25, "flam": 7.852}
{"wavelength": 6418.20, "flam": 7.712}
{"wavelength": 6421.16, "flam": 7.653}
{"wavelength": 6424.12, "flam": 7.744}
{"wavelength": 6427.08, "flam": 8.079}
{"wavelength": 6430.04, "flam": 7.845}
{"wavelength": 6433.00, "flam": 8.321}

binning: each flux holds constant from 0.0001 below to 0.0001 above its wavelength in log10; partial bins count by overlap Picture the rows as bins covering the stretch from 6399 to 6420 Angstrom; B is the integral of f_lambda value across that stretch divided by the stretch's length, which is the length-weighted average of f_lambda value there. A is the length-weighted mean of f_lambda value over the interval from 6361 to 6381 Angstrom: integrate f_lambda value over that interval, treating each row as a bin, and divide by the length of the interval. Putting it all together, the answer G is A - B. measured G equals -0.9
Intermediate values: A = 6.9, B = 7.79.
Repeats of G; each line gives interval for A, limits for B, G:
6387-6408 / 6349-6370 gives 0.4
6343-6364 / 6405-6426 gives -0.9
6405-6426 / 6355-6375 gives 1.1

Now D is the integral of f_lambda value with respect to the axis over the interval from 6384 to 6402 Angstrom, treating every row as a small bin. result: 126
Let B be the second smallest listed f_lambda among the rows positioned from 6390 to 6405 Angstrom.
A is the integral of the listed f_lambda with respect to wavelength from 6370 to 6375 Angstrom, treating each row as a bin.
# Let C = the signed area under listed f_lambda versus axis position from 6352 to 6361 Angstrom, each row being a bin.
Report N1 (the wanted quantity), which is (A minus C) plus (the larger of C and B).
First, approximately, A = 35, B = 7.202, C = 60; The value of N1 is 35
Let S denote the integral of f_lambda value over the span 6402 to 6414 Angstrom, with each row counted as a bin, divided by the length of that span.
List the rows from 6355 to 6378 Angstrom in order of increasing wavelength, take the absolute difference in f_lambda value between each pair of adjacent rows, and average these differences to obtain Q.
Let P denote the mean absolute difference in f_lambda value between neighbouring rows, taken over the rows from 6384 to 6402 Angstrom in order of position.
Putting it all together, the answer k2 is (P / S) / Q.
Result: 0.331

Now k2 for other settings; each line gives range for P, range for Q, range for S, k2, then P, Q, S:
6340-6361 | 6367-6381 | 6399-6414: 0.106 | 0.30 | 0.37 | 7.8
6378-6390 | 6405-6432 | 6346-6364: 0.200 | 0.18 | 0.13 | 6.9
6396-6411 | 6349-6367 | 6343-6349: 0.158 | 0.33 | 0.29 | 7.1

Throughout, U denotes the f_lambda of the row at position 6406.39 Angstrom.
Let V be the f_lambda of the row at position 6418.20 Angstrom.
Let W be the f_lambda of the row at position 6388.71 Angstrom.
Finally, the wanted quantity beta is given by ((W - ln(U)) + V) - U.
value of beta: 3.9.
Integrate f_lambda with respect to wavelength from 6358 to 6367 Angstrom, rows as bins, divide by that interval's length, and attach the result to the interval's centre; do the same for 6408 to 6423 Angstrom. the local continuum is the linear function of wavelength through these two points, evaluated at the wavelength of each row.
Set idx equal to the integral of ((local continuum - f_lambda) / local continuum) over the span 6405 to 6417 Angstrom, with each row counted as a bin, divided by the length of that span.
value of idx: -0.027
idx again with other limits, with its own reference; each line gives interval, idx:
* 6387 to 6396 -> 0.065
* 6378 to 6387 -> 0.116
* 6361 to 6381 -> 0.007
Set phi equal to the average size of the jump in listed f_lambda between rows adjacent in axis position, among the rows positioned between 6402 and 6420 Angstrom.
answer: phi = 0.11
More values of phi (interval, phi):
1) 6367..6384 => 0.37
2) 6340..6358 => 0.32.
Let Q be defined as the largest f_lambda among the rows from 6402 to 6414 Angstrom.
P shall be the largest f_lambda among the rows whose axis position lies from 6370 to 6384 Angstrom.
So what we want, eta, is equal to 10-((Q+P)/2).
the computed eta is 2.38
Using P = 7.217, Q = 8.022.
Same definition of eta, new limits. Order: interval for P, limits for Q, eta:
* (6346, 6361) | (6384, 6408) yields 2.34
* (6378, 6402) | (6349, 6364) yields 2.54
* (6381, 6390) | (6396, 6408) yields 2.79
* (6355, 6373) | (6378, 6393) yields 2.93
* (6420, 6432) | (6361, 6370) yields 2.49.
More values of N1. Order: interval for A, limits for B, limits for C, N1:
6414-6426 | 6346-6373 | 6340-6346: 93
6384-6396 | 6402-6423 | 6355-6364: 81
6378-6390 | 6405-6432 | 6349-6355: 76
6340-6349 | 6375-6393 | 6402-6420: 64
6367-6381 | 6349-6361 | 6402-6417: 96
